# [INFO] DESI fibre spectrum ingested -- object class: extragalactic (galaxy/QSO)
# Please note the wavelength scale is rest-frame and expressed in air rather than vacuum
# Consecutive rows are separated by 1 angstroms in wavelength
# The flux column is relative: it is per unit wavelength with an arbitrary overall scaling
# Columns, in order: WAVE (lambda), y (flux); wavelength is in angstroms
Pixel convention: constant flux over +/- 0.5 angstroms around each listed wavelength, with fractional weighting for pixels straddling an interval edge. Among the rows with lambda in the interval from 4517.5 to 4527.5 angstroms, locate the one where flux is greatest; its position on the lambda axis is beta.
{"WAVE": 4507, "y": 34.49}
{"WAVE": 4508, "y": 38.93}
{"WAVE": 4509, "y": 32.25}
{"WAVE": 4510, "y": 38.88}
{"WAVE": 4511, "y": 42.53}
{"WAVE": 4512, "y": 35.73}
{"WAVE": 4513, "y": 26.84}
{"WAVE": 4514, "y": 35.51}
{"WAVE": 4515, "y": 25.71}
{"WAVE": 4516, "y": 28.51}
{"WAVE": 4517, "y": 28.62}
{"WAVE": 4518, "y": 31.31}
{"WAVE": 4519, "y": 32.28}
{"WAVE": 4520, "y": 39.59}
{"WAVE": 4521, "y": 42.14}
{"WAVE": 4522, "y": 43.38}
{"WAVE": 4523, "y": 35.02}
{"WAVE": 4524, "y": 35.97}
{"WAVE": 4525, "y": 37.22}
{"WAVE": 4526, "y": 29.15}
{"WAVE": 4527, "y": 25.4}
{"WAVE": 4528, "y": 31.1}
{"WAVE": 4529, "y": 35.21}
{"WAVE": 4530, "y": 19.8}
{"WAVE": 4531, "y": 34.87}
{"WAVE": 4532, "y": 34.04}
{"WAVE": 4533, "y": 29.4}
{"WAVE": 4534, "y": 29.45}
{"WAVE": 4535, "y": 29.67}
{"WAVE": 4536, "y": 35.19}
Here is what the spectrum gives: 4522 angstroms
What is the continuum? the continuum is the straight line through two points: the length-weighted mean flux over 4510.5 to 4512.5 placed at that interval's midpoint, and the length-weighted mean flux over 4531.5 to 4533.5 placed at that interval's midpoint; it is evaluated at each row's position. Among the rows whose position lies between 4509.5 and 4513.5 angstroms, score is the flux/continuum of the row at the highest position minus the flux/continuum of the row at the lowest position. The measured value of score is -0.29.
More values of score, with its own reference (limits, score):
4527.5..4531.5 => 0.15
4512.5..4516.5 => 0.06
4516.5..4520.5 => 0.33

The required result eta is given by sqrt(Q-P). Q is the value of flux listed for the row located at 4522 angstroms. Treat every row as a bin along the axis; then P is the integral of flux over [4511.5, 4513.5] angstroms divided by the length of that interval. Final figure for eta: 3.5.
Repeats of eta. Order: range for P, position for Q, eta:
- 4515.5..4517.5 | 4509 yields 1.9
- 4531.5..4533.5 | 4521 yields 3.2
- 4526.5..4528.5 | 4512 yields 2.7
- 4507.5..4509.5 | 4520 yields 2.0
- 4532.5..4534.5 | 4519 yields 1.7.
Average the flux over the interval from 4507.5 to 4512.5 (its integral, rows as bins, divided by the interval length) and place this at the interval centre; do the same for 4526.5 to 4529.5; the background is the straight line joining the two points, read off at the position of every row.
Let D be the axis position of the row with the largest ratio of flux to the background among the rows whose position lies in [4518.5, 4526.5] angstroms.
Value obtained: 4522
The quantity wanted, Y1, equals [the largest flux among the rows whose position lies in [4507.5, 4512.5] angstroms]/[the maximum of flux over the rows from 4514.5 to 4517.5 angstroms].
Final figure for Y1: 1.49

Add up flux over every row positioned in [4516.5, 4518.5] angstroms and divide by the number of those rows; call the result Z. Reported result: 30.0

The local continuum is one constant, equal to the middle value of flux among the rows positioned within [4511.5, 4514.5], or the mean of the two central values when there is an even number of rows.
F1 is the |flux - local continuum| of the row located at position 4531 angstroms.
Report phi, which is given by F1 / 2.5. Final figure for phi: 0.3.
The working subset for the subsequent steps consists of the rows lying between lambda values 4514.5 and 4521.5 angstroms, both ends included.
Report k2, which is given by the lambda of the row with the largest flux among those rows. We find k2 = 4521 angstroms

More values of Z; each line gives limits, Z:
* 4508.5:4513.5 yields 35.2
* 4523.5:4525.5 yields 36.6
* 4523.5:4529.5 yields 32.3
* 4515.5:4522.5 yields 35.1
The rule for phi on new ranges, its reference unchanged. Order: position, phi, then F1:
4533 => 2.4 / 6.1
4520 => 1.6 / 4.1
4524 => 0.2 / 0.5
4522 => 3.1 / 7.9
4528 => 1.8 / 4.4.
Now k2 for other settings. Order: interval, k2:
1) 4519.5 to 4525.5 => 4522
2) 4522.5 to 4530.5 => 4525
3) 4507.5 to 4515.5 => 4511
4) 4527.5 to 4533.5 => 4529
